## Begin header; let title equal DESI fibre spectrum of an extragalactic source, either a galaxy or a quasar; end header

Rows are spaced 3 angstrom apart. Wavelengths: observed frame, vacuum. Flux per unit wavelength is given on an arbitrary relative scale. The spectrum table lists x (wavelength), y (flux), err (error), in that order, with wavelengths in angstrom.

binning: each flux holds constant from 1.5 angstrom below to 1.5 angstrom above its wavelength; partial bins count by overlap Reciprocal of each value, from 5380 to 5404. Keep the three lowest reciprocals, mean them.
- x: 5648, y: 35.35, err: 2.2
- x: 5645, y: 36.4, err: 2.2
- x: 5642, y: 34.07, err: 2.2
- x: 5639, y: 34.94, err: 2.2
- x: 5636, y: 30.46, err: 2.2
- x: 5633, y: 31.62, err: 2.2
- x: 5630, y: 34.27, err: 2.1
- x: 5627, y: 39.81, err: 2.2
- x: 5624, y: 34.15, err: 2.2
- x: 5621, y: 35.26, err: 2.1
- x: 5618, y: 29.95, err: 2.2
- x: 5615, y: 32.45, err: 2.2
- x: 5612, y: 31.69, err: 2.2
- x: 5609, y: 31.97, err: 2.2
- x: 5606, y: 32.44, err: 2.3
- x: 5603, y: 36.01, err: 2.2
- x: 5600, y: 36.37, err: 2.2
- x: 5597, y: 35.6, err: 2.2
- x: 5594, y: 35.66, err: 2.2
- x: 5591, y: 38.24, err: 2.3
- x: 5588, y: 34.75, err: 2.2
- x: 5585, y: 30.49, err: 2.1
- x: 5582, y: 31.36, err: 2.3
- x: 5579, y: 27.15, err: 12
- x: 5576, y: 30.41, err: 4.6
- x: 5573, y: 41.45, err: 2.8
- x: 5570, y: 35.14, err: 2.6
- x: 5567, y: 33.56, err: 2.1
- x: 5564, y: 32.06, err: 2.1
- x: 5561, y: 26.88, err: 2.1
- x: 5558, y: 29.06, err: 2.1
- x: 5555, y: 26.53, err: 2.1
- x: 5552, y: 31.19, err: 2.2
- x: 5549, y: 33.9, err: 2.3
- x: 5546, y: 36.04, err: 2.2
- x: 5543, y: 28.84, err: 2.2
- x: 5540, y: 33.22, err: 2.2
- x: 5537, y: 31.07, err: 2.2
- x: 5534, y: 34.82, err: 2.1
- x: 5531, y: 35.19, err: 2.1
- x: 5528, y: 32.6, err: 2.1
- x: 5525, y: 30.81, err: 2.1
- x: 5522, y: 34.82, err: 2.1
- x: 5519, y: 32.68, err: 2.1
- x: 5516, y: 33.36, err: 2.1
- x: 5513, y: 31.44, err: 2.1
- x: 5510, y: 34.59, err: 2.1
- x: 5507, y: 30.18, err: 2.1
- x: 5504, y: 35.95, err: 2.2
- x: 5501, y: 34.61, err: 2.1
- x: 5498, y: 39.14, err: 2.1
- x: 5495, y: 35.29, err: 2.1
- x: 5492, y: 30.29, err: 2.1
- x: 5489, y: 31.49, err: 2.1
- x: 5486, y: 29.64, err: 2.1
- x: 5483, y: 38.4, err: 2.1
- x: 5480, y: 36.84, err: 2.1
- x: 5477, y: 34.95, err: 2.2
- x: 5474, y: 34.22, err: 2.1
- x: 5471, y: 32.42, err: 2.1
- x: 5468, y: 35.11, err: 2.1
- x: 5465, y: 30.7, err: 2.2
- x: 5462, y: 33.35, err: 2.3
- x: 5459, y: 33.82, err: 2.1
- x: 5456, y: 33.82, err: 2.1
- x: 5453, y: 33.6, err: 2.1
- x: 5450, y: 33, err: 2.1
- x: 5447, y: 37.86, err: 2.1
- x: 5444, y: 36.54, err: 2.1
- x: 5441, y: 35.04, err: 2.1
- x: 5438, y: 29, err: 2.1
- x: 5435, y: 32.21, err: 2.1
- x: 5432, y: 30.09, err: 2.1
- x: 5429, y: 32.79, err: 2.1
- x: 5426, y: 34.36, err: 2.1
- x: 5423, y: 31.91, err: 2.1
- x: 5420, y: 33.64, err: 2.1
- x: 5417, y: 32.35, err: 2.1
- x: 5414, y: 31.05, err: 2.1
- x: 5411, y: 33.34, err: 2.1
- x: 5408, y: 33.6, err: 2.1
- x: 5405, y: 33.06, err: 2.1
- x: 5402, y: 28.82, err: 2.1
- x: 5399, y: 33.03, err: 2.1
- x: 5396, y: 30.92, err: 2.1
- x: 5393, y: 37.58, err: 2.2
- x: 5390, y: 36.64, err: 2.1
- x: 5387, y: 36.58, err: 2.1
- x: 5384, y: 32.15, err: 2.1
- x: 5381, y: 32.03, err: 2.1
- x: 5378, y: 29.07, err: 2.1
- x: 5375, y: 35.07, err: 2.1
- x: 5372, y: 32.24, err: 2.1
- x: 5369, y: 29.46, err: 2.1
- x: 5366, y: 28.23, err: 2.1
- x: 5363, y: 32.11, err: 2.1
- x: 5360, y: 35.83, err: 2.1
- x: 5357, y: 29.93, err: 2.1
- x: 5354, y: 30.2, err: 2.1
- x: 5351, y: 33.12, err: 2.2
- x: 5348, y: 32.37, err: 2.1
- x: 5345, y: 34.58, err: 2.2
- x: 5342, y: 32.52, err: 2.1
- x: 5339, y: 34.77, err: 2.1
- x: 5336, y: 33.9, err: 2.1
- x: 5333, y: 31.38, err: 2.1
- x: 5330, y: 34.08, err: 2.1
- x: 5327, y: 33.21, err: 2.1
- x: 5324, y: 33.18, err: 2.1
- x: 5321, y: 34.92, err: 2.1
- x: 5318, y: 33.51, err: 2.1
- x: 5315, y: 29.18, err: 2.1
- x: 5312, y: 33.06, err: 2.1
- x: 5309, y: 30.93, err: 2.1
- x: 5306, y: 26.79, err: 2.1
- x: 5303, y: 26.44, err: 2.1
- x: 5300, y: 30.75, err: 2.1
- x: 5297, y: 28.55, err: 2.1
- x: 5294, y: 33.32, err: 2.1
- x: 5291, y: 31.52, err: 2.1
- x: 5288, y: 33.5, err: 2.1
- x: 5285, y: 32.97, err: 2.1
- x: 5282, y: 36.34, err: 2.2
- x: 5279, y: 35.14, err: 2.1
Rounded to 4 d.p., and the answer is 0.0271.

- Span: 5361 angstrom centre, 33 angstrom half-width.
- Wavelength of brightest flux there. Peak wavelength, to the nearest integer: 5393 angstrom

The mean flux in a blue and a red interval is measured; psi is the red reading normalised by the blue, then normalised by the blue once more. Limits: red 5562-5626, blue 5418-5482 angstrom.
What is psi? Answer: 0.0298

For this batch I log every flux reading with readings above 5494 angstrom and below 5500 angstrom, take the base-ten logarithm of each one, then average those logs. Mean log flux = 1.57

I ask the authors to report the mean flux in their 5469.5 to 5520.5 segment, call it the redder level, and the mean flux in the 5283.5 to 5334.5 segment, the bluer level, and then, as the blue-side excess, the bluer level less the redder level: -2.2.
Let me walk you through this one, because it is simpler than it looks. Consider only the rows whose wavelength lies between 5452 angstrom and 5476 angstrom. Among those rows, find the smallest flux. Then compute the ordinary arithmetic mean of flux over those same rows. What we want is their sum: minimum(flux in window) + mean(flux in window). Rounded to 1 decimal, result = 64.1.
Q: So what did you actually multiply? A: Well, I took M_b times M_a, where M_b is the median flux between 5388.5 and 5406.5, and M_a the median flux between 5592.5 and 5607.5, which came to 1178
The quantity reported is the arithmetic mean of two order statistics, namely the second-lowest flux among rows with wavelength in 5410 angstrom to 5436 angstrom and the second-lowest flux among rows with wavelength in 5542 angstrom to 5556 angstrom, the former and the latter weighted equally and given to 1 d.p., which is 29.9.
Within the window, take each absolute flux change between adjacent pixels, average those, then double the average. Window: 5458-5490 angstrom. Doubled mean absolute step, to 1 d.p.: 5.4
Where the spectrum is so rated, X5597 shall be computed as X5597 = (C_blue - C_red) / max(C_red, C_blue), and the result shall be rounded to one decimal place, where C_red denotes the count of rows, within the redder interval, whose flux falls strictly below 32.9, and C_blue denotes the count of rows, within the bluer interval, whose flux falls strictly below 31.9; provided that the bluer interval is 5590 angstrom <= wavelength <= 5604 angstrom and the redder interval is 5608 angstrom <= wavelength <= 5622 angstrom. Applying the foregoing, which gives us -1.0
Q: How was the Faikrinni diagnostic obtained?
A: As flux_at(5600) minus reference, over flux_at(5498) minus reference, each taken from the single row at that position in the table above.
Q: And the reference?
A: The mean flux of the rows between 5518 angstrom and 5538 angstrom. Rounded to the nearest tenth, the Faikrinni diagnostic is 0.5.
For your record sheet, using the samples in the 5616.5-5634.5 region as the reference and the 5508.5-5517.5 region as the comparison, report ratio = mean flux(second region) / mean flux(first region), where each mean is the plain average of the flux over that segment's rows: 0.97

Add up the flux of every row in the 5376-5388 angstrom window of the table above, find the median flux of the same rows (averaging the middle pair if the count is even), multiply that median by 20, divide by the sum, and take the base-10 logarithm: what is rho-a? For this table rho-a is 0.6940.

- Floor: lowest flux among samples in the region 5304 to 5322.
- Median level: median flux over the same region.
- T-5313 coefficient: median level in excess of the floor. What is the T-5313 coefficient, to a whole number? 5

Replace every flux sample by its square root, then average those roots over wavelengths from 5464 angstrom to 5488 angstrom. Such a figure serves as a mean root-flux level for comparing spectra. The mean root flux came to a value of 5.83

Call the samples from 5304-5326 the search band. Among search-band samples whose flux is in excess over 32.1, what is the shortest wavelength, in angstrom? 5312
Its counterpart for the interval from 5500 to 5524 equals 5501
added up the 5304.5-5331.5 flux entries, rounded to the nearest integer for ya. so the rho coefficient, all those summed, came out 289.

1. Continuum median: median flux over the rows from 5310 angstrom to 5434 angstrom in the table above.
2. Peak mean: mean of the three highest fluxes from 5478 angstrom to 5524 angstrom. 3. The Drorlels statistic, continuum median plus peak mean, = 71.2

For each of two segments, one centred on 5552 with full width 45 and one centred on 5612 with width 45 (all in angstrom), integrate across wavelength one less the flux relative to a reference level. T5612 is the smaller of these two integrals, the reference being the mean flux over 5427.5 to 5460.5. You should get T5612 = -1.3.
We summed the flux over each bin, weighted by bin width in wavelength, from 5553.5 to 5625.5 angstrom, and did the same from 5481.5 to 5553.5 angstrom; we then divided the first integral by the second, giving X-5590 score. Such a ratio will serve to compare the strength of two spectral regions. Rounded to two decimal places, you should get 0.99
